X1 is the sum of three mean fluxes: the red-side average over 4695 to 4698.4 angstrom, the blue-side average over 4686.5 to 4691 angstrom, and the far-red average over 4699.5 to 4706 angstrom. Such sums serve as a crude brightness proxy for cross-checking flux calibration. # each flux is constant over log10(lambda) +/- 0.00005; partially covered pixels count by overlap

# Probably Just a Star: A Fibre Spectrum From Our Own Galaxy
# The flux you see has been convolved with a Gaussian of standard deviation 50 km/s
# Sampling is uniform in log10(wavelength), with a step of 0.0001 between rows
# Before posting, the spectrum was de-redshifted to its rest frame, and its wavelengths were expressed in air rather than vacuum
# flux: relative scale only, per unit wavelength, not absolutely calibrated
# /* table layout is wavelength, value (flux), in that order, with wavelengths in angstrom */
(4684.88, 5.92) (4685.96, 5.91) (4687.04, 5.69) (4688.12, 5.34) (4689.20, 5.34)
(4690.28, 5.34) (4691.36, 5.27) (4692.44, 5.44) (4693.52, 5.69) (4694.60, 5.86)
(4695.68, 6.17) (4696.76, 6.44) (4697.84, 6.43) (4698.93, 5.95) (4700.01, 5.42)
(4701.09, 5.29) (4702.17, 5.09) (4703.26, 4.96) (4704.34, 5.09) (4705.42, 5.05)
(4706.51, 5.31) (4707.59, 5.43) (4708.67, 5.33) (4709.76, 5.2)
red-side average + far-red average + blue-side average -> 16.9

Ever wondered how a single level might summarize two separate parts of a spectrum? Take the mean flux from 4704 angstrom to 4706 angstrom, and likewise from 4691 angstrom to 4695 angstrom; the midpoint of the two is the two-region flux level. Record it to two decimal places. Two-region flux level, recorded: 5.32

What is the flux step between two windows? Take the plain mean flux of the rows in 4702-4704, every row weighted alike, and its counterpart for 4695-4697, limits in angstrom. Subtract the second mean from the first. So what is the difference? -1.3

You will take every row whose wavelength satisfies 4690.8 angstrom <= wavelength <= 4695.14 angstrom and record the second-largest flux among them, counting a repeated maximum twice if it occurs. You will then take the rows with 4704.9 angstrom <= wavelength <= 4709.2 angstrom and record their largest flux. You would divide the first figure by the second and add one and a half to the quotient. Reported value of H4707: 2.55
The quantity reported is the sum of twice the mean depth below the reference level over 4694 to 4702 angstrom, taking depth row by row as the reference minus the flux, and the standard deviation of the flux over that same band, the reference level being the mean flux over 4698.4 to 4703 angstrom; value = -0.6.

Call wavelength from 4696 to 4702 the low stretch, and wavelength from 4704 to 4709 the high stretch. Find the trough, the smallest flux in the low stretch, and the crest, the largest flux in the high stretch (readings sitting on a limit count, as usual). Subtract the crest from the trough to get -0.14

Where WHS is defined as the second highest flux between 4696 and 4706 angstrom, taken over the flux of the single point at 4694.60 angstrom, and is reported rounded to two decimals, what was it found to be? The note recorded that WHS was 1.10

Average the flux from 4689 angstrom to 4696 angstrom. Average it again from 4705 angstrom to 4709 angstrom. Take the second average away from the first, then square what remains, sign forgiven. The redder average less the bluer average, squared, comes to 0.1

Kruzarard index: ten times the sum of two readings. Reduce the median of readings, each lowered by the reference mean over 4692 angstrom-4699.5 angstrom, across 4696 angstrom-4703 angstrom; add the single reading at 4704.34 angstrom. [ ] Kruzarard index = 48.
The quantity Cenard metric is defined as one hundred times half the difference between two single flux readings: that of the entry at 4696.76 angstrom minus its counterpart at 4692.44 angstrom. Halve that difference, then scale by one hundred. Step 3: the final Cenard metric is 50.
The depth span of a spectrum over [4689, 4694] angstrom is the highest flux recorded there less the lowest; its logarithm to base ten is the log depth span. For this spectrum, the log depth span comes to -0.38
